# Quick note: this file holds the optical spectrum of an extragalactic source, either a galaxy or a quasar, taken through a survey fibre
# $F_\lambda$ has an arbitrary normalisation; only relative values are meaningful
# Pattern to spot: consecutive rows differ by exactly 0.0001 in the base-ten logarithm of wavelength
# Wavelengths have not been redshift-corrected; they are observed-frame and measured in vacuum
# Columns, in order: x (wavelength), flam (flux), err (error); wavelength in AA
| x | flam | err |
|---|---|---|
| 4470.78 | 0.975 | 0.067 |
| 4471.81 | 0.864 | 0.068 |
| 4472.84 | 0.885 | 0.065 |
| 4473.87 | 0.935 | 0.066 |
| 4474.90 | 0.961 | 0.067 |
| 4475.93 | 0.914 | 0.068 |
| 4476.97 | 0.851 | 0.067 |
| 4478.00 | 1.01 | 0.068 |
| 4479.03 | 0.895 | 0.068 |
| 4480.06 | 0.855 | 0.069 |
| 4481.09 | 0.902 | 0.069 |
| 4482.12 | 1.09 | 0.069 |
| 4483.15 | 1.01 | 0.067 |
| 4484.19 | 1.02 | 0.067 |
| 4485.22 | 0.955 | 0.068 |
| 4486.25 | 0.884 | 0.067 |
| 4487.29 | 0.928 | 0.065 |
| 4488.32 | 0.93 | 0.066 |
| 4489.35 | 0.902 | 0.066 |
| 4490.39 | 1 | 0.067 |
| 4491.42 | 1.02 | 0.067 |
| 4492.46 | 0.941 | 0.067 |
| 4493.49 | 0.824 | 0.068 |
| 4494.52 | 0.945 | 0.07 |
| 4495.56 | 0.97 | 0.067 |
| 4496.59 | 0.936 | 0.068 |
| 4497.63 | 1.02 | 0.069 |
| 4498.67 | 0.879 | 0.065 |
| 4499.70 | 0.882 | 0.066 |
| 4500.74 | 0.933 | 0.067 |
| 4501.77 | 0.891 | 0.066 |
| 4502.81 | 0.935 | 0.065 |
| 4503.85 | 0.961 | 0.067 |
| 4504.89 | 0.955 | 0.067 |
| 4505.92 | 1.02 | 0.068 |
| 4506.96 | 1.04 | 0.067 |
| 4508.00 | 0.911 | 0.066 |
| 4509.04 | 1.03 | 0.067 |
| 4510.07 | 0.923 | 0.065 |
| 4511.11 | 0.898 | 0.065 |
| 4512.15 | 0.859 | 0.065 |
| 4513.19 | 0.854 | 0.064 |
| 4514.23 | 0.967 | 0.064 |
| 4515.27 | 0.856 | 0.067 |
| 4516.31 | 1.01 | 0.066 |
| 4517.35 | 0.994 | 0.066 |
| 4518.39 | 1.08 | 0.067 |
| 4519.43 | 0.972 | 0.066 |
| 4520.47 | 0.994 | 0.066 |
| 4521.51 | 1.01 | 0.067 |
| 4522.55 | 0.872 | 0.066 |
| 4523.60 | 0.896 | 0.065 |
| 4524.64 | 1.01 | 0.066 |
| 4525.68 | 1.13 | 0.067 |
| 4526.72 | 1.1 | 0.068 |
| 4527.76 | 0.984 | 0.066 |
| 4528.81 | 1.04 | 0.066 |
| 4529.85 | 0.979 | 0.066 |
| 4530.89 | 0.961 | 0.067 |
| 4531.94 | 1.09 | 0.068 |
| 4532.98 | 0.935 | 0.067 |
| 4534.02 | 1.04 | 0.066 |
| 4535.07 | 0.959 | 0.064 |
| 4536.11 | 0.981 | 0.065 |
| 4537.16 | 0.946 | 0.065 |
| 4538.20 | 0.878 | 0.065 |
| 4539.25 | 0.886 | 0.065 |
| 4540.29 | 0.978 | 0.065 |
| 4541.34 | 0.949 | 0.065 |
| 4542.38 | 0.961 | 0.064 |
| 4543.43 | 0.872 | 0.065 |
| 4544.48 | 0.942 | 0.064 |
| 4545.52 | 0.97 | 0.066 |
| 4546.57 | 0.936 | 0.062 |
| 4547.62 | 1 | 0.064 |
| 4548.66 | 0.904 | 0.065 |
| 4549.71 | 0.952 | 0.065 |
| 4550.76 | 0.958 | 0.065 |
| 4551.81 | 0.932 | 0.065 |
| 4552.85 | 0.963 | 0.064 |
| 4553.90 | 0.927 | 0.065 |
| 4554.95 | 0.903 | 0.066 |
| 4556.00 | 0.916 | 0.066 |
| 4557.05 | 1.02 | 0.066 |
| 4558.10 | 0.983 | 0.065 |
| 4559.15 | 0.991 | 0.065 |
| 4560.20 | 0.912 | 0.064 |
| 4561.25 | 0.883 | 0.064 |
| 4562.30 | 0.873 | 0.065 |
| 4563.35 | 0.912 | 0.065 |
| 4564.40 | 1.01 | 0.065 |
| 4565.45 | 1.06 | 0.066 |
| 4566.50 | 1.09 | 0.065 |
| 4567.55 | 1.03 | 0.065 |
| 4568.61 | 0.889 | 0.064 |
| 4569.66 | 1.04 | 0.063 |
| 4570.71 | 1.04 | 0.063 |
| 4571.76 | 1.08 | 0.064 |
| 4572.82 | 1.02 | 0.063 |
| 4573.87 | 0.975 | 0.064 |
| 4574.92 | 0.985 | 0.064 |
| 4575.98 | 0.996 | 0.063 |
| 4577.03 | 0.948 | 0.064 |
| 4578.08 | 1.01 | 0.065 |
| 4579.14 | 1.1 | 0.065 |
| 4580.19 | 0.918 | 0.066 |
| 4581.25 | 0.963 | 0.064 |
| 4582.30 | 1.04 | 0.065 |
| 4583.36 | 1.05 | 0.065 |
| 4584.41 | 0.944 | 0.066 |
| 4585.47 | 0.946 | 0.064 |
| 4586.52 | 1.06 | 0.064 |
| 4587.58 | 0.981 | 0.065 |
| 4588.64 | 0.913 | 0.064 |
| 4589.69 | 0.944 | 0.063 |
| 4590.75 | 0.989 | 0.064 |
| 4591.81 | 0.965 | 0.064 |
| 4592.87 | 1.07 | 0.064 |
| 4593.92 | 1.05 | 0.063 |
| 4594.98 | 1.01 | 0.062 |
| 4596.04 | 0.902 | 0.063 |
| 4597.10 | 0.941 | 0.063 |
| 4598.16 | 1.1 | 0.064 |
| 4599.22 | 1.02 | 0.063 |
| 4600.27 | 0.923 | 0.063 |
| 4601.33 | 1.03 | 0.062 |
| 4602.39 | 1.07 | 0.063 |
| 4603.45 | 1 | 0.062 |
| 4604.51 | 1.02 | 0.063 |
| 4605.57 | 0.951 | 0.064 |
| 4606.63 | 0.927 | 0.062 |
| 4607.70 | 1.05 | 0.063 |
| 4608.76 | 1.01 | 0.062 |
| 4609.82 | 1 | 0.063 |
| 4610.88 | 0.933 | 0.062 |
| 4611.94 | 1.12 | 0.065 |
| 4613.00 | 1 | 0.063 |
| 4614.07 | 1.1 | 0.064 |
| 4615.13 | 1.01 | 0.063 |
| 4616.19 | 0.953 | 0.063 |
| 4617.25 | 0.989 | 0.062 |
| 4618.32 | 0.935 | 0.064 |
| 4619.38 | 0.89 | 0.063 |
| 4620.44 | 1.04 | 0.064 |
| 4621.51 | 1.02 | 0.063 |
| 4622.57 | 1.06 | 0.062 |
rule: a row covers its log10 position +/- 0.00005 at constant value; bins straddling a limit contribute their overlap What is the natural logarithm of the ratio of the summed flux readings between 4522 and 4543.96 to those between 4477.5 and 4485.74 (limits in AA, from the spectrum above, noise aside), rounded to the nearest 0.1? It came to 1.0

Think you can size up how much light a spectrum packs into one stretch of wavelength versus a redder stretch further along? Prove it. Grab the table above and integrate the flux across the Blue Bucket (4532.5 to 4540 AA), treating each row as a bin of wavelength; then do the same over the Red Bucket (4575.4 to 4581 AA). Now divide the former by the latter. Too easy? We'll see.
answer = 1.3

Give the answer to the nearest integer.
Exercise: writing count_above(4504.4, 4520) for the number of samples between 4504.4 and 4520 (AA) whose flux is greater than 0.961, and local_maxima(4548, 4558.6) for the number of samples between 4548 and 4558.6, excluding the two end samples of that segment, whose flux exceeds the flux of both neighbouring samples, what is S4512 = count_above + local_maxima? 11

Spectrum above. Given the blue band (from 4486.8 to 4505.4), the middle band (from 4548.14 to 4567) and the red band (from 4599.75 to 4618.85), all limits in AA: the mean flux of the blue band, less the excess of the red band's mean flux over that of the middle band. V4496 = 0.89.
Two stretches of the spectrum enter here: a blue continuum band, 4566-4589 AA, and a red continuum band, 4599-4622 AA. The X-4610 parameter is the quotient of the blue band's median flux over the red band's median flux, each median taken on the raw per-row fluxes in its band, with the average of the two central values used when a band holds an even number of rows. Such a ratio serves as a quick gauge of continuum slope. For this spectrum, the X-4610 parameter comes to 1.00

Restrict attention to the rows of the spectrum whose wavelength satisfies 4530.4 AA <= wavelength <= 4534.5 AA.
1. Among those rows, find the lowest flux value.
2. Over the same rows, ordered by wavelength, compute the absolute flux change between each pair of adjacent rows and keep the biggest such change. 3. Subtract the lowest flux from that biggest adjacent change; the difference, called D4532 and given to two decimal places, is -0.78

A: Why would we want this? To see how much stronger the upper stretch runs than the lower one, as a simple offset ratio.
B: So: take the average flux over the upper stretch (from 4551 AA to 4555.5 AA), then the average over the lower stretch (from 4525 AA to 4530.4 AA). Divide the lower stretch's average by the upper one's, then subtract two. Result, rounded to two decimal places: -0.88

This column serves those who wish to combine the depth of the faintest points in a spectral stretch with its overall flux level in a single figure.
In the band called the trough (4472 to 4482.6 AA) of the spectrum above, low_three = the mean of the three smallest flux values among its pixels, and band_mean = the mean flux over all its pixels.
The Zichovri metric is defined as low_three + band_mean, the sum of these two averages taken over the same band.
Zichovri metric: 1.79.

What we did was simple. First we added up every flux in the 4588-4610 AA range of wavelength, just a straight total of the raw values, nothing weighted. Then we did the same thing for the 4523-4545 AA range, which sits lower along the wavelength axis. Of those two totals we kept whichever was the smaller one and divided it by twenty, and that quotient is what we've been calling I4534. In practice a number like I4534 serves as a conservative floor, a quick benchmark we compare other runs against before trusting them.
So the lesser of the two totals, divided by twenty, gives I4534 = 1.03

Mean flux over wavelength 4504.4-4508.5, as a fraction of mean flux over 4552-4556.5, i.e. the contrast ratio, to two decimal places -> 1.06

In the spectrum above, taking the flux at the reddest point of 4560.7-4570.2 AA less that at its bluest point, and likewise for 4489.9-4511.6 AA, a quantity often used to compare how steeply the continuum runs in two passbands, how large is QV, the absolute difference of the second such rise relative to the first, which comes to 0.26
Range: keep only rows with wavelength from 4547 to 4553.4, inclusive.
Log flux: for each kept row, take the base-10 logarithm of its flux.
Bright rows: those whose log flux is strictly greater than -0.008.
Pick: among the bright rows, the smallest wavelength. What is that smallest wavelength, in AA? 4547.62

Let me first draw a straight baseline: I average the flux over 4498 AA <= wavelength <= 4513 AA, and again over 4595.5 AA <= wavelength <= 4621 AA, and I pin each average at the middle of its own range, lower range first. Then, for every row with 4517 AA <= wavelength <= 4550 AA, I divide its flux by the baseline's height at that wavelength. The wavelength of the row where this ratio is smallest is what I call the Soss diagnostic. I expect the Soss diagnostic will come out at 4543.43 AA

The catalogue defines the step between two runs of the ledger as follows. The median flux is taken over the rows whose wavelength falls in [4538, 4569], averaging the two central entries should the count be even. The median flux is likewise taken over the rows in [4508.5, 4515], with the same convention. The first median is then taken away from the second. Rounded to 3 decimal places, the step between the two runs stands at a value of -0.035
